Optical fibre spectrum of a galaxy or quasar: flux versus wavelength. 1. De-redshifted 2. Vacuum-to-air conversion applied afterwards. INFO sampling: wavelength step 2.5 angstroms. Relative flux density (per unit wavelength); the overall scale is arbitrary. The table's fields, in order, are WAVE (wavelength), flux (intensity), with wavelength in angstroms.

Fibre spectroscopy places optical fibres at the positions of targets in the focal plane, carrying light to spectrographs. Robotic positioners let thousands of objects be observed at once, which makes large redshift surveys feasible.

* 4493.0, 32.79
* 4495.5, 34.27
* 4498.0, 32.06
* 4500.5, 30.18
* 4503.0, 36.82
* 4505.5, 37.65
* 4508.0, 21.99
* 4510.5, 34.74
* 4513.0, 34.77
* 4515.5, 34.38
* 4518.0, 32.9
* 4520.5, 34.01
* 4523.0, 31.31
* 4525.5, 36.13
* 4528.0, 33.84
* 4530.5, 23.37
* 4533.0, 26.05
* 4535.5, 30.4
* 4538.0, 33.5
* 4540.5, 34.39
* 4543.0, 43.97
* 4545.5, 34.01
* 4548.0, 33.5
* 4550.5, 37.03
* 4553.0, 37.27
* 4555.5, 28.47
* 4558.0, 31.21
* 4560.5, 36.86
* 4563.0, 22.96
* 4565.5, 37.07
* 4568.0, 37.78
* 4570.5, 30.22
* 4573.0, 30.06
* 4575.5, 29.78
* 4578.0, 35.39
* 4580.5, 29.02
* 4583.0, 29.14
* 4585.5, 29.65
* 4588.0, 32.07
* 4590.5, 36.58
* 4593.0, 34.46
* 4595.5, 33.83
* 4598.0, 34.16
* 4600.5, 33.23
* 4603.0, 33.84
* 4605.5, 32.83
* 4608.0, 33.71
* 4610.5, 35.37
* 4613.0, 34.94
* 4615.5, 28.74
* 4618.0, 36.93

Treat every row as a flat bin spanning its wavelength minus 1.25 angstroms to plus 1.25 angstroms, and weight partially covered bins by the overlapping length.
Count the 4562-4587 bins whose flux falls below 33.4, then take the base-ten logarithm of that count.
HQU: 0.85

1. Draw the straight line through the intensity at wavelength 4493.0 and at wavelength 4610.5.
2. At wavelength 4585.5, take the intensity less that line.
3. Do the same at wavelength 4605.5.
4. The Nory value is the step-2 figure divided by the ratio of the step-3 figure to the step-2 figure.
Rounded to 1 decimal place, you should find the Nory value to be -11.0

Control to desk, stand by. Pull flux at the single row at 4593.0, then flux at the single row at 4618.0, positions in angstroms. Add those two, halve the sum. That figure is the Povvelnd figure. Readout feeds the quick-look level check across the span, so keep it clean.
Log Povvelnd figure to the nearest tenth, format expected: 35.7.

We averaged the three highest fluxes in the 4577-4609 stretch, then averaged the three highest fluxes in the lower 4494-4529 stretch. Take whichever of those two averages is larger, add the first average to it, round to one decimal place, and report 72.3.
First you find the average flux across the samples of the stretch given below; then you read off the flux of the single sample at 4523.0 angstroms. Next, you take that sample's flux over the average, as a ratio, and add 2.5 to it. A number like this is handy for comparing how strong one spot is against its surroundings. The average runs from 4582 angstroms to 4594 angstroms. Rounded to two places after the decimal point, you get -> 3.47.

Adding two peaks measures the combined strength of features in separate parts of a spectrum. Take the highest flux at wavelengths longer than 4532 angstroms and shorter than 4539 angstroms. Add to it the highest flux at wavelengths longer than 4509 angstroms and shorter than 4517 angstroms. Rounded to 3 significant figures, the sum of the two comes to 68.3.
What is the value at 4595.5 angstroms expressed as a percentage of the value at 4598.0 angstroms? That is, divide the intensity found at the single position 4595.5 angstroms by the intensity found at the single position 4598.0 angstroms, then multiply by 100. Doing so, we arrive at 99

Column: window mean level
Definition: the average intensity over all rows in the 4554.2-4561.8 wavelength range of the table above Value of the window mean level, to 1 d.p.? 32.2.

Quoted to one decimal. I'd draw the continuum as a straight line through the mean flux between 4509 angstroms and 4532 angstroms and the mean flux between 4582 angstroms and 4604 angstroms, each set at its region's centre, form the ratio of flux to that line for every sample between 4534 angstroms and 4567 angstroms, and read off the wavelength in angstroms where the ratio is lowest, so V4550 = 4563.0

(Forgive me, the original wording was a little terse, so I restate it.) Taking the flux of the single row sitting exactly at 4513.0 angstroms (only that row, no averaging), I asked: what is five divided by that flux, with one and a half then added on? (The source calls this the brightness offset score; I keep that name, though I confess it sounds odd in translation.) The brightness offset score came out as 1.64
